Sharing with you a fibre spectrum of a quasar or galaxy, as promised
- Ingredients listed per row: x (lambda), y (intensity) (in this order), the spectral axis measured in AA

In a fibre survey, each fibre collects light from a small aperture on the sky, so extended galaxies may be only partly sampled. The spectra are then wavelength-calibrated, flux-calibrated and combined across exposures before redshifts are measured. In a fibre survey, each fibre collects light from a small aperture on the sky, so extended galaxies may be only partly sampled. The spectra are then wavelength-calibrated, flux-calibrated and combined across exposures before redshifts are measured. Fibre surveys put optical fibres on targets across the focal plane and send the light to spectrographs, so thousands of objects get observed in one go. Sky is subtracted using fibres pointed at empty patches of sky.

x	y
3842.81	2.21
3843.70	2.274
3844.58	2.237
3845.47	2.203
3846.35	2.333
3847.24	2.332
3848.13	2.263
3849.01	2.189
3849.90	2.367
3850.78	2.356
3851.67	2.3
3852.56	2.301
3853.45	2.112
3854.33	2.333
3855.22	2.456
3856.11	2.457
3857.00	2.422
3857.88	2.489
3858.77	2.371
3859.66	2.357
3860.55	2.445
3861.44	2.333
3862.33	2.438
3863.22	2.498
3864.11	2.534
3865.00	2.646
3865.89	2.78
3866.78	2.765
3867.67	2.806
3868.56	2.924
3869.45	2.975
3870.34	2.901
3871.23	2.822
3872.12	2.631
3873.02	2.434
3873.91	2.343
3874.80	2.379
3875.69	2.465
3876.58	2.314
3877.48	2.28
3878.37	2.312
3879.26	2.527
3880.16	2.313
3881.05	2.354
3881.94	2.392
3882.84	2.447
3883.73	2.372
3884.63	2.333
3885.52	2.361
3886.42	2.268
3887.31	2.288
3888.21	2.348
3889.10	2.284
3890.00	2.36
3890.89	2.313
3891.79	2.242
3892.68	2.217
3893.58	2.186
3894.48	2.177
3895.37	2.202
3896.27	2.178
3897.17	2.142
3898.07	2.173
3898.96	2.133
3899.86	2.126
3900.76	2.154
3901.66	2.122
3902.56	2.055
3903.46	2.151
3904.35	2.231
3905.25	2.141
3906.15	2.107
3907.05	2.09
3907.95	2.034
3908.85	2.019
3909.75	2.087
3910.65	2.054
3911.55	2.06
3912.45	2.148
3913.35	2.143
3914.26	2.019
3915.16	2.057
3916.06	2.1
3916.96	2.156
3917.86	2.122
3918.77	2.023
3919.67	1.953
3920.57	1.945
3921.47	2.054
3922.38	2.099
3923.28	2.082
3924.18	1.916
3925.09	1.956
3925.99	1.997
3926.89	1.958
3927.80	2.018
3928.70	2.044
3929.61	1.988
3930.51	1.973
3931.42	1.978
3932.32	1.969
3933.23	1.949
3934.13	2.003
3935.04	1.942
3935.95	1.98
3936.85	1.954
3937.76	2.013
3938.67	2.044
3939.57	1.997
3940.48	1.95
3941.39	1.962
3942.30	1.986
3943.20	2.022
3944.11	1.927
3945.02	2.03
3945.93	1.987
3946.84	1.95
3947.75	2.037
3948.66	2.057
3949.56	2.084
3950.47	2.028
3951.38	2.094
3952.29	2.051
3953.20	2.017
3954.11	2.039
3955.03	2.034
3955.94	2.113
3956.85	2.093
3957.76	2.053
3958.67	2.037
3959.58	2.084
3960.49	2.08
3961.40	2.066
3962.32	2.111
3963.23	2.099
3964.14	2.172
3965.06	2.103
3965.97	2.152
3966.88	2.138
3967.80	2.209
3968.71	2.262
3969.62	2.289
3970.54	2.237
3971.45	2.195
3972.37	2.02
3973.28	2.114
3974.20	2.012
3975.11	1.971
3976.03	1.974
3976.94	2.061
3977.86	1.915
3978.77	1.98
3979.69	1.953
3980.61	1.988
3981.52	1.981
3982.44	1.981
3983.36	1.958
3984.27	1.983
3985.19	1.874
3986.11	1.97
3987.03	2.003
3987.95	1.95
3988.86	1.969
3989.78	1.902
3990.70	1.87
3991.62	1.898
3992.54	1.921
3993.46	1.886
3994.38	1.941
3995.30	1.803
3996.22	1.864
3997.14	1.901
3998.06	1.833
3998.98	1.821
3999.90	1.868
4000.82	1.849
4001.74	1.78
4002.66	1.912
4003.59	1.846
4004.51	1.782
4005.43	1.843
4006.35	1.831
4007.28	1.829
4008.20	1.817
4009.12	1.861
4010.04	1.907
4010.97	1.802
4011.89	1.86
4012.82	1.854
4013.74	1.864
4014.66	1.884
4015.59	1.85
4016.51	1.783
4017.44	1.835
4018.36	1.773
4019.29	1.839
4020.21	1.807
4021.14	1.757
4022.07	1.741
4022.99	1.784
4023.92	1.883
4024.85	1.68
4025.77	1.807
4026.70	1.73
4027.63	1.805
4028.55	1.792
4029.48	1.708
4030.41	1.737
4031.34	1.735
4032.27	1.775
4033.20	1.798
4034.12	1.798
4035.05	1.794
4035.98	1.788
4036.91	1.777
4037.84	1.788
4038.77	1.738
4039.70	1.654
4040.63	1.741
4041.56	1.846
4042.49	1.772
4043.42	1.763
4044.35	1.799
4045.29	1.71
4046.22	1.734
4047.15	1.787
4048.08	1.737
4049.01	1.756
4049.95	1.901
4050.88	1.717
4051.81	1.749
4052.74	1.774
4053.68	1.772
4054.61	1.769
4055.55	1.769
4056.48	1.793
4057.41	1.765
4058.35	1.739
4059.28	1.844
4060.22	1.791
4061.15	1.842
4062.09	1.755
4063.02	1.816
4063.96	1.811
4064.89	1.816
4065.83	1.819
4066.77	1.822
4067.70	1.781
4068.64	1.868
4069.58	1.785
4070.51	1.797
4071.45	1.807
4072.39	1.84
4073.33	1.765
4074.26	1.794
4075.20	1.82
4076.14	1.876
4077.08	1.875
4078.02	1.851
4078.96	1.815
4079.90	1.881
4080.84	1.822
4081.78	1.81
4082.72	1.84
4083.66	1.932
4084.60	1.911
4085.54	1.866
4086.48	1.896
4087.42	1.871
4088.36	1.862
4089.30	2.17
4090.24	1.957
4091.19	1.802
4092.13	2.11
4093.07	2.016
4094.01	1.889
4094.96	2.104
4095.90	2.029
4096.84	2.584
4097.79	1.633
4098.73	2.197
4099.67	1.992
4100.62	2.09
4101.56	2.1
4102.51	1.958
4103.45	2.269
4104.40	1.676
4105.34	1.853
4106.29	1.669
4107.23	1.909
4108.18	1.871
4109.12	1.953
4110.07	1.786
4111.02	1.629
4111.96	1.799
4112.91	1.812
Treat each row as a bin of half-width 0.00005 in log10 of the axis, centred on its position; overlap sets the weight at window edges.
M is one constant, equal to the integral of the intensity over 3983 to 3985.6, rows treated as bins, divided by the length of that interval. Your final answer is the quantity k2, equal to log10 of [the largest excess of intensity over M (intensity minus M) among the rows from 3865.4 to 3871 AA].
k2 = 0.01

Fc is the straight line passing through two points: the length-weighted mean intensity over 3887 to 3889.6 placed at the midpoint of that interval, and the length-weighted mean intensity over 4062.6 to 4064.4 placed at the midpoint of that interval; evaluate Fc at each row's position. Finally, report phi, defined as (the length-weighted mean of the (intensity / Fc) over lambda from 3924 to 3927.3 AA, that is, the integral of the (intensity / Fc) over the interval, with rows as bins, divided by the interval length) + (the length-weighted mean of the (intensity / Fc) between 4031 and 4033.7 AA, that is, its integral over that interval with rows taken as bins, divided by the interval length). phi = 1.83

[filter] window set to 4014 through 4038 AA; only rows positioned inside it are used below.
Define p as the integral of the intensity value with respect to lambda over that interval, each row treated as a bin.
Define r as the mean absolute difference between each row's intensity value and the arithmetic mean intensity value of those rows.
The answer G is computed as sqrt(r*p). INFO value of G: 1.2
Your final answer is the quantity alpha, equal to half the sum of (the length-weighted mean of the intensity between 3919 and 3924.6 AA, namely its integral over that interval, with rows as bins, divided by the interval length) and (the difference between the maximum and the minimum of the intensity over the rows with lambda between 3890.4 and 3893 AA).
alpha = 1.05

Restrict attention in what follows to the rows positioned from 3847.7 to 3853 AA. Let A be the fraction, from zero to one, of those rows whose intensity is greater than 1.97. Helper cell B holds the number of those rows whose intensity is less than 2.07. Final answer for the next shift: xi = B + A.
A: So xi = 1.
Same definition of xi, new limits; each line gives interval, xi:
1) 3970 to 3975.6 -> 4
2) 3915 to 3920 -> 4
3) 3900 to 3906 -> 2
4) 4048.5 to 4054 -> 6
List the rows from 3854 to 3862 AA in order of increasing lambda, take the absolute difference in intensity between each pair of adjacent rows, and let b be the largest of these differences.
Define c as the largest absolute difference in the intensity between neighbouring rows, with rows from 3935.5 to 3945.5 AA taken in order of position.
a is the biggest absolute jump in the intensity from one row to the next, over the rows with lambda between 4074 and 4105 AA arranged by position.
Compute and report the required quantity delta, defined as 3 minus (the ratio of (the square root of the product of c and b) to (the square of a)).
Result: 2.9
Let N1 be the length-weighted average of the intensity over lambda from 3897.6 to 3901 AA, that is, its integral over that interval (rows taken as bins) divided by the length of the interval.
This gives 2.15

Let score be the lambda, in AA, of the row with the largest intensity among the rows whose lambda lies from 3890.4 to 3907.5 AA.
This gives 3890.89 AA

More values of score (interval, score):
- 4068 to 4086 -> 4083.66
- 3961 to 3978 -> 3969.62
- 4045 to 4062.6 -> 4049.95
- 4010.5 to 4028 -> 4014.66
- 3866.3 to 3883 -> 3869.45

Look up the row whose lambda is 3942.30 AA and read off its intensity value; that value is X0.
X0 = 1.986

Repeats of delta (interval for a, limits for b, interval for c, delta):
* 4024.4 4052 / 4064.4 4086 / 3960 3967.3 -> 0.6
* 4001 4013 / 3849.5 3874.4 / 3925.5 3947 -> -5.7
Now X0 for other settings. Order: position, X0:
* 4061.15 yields 1.842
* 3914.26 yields 2.019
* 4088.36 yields 1.862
